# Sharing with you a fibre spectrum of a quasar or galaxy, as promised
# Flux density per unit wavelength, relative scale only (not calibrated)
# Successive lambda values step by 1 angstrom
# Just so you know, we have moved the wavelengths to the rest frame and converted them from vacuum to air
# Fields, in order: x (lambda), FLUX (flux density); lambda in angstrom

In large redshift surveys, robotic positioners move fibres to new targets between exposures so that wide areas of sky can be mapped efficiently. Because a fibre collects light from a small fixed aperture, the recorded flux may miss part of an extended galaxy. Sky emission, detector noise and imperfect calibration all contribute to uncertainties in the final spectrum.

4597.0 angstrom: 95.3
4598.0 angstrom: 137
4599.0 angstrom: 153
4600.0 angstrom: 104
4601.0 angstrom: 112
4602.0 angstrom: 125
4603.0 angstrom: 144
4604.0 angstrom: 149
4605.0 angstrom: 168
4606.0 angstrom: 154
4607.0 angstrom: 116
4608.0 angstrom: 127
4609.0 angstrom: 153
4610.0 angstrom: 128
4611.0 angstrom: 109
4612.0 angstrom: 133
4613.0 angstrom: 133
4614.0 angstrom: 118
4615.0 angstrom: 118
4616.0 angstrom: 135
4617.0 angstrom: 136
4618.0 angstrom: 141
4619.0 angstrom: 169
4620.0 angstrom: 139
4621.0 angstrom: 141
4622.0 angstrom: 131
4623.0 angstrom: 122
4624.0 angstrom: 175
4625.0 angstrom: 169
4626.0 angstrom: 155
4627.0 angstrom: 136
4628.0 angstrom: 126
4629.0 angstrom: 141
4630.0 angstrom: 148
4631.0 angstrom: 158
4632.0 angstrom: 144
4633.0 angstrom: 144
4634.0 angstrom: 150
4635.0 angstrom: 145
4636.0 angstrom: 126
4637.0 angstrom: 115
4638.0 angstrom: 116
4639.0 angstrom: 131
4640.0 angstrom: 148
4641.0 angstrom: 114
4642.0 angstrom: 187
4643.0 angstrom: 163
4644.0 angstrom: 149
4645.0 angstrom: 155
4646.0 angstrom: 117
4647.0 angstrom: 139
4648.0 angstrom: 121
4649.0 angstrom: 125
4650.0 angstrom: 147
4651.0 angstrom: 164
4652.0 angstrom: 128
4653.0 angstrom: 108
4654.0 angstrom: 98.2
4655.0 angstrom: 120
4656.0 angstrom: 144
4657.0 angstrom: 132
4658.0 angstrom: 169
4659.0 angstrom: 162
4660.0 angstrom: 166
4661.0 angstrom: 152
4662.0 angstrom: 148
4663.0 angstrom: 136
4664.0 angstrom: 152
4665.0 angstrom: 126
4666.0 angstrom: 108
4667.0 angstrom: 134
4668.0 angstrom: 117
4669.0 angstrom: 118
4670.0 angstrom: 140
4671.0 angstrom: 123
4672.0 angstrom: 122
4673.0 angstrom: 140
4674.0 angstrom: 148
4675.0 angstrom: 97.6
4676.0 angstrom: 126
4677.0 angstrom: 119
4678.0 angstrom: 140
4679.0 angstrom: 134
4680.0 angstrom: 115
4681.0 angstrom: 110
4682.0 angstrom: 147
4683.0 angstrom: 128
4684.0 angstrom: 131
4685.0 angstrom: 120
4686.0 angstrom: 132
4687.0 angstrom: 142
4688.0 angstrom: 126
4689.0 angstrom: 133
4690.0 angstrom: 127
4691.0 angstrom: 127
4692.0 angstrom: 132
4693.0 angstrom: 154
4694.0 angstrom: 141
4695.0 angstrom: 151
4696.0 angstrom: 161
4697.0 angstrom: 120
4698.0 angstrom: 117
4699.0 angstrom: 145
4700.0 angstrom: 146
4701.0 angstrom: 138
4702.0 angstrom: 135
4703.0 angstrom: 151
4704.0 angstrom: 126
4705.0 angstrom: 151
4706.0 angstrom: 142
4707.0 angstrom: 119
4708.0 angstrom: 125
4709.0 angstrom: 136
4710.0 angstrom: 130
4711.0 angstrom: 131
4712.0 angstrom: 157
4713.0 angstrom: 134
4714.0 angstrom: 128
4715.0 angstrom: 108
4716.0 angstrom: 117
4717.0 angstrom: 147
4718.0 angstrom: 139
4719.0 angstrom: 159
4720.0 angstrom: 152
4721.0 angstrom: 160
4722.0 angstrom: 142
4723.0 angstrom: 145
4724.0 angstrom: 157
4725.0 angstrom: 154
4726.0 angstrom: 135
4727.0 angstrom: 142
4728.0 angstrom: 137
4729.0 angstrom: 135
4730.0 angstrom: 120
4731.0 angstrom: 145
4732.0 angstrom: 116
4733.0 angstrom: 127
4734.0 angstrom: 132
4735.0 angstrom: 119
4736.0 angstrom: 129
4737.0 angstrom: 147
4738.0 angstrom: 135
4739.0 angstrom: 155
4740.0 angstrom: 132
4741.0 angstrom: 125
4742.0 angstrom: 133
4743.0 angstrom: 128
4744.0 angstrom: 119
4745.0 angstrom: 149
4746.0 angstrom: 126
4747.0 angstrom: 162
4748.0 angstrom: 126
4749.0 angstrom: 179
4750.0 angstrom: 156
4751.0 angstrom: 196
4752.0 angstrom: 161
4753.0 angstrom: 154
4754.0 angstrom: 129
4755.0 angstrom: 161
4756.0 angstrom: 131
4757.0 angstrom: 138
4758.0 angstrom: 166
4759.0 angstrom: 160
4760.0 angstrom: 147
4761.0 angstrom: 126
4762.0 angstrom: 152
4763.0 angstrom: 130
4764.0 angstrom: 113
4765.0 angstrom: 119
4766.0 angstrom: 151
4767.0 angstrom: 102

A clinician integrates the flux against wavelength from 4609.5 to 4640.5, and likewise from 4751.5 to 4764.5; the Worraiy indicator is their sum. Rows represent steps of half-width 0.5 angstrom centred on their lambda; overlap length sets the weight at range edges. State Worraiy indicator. 6148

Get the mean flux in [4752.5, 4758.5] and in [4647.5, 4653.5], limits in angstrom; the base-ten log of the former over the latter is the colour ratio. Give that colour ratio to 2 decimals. 0.04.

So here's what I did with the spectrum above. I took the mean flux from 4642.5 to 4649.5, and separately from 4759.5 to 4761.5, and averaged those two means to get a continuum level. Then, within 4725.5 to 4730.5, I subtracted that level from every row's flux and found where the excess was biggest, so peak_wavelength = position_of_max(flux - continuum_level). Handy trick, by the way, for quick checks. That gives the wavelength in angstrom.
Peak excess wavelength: 4727.0 angstrom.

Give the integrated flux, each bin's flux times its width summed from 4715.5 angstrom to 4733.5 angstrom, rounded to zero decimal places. 2529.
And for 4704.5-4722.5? 2477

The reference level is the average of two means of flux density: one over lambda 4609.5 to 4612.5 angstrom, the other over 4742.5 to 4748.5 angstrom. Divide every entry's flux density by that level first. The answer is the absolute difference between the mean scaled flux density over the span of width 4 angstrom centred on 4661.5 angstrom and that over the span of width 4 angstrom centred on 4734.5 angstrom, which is 0.18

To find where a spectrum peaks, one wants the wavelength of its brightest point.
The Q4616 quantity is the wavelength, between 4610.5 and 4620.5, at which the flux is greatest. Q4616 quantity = 4619.0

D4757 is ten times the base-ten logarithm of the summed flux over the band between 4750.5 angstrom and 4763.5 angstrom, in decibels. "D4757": 32.9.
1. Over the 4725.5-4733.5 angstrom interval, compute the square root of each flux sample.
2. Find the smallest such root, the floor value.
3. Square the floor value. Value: 116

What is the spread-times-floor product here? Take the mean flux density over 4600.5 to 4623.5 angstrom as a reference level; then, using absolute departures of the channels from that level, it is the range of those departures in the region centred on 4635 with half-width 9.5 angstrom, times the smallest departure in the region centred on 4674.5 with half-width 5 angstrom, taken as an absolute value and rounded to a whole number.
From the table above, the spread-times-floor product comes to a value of 42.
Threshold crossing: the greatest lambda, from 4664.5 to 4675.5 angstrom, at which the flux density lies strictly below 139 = 4675.0 angstrom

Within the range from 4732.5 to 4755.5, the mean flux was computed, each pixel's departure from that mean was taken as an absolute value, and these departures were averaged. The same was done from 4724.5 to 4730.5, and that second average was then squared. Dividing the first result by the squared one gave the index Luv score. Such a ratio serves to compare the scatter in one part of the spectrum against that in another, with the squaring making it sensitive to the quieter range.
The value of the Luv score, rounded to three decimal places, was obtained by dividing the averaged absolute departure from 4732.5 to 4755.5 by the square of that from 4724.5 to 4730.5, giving 0.323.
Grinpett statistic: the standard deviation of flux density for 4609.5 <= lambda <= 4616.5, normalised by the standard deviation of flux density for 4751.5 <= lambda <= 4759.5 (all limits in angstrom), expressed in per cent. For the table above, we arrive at 66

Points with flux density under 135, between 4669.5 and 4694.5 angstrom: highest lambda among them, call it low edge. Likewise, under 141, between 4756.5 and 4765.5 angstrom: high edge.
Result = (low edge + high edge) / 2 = 4728.5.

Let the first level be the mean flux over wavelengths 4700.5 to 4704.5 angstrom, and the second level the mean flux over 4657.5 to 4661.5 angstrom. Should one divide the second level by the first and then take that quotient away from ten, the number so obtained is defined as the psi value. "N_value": 8.82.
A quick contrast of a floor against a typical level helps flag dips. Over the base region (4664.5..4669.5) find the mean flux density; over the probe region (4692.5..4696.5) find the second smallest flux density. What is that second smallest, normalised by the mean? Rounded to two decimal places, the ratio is 1.25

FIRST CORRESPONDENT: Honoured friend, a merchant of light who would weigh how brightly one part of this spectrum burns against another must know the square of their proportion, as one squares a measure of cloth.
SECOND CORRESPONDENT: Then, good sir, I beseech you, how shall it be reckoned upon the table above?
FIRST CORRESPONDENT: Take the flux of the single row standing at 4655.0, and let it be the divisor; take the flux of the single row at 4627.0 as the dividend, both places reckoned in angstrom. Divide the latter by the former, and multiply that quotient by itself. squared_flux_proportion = 1.28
